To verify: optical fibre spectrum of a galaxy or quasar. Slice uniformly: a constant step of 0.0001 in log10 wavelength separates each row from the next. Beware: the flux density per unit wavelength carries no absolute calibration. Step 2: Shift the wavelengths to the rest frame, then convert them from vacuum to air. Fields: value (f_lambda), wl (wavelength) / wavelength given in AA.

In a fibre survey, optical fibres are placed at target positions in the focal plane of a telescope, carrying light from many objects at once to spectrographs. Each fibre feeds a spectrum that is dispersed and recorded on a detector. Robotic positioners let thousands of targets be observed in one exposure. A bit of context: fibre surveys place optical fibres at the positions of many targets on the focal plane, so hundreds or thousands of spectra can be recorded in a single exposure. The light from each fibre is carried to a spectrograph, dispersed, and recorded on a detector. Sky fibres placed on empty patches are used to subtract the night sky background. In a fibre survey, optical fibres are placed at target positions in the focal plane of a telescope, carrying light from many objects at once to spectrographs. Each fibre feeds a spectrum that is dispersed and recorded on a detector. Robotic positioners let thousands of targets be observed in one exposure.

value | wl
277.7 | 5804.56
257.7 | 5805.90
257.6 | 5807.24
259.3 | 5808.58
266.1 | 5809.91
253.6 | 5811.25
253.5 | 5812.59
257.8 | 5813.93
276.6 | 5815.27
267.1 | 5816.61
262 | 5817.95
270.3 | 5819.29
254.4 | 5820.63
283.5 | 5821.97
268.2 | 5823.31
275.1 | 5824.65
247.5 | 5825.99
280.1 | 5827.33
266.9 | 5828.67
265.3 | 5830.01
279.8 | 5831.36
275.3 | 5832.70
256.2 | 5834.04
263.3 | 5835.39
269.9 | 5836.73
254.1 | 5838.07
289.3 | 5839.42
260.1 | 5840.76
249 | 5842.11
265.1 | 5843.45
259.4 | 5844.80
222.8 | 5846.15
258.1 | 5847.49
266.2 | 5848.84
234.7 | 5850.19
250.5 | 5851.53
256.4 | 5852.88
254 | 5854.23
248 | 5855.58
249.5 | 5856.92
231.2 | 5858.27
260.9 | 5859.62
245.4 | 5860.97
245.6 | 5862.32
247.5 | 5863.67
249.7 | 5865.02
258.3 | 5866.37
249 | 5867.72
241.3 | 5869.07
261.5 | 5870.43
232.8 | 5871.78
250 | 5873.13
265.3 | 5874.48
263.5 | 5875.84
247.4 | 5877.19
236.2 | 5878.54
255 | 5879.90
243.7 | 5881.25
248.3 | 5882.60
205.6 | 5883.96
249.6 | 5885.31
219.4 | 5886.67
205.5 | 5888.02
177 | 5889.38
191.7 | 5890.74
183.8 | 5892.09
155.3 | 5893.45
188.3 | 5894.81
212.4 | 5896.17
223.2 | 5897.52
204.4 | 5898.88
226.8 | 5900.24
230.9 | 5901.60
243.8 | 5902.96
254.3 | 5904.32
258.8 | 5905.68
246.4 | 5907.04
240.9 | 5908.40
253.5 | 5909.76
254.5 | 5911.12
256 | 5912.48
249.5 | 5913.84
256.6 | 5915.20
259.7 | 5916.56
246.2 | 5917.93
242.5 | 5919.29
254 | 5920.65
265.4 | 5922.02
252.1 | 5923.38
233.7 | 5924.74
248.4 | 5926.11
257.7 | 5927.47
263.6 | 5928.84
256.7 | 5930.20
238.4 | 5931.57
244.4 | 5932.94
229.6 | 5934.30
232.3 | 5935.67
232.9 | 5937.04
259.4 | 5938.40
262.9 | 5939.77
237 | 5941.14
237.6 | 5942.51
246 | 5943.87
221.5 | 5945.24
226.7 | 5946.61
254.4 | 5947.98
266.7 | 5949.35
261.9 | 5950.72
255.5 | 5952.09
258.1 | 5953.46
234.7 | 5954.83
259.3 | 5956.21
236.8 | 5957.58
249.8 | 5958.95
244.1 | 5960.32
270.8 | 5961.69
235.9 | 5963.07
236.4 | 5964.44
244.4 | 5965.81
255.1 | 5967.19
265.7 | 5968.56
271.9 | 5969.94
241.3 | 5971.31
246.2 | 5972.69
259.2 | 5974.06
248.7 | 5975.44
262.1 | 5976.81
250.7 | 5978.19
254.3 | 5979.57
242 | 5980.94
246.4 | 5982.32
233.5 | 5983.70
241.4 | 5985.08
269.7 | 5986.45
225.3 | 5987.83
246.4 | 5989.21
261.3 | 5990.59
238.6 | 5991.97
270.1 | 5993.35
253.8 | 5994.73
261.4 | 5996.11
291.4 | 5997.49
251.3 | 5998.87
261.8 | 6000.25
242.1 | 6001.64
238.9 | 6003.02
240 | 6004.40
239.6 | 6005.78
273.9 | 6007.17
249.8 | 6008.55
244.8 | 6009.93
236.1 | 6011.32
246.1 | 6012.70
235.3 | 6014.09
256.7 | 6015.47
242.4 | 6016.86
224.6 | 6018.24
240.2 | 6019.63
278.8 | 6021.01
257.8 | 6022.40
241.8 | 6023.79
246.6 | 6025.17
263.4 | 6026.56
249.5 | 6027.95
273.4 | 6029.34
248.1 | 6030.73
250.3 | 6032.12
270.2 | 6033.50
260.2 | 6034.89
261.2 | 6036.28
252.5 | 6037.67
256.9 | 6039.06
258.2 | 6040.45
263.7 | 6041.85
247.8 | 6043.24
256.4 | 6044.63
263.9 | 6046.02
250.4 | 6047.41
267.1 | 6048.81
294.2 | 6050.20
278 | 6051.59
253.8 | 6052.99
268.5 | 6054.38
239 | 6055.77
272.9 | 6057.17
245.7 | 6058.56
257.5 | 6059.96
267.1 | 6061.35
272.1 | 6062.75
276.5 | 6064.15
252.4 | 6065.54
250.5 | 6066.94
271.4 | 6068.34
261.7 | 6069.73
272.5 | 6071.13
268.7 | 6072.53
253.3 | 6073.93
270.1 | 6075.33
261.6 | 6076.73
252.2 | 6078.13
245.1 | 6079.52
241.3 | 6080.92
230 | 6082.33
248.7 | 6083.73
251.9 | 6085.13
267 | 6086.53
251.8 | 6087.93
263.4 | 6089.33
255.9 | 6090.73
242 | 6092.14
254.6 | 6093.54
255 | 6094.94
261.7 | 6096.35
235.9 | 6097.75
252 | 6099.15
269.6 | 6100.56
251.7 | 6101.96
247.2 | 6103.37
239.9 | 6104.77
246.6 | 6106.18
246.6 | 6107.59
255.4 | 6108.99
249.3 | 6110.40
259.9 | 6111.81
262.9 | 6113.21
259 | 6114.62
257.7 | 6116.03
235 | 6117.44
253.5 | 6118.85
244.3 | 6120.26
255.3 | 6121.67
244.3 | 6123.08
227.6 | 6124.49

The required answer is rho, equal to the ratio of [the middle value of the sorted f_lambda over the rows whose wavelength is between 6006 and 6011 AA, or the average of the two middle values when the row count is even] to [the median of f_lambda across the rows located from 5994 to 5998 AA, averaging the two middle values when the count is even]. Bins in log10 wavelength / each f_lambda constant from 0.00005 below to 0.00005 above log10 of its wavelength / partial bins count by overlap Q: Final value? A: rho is 0.96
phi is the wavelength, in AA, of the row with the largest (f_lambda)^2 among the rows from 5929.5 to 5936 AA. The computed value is 5930.20 AA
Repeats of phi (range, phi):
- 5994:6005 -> 5997.49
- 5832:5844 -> 5839.42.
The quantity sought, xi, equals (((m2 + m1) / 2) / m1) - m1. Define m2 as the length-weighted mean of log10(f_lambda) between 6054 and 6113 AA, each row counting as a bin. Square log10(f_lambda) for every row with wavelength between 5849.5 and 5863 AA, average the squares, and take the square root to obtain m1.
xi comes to -1.39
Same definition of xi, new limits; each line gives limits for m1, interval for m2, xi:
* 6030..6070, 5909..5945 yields -1.42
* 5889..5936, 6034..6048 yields -1.36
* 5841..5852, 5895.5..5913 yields -1.40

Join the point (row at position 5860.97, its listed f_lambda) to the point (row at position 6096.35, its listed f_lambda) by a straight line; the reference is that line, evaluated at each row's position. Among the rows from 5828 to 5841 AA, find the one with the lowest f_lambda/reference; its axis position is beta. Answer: 5838.07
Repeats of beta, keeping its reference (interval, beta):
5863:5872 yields 5871.78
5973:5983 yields 5980.94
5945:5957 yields 5945.24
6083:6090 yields 6083.73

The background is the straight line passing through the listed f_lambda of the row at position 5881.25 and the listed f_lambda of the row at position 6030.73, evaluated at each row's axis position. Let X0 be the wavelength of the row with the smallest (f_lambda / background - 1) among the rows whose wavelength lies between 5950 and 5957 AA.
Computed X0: 5954.83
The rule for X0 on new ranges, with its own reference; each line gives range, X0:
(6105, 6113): 6107.59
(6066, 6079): 6066.94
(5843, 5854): 5846.15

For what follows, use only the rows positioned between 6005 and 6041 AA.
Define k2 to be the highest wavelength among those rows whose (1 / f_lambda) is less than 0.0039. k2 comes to 6040.45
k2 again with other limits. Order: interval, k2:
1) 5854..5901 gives 5875.84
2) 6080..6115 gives 6114.62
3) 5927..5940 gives 5939.77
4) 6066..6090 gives 6089.33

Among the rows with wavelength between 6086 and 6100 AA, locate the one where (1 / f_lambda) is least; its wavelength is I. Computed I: 6086.53 AA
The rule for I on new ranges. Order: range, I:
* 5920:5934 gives 5922.02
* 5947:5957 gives 5949.35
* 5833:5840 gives 5839.42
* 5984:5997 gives 5993.35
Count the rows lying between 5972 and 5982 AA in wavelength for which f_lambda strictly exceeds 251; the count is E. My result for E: 3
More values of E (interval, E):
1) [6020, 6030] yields 4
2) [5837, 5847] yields 5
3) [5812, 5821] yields 7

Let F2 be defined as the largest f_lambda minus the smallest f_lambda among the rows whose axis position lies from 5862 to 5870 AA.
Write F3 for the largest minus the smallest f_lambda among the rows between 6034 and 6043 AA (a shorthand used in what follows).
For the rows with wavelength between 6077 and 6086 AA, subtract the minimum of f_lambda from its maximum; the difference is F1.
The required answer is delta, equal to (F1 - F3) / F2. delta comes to 0.65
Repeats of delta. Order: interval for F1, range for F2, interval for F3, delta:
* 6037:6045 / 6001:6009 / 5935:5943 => -0.42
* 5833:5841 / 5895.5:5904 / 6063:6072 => 0.23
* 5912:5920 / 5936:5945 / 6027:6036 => -0.27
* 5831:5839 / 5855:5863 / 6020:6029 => -0.38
